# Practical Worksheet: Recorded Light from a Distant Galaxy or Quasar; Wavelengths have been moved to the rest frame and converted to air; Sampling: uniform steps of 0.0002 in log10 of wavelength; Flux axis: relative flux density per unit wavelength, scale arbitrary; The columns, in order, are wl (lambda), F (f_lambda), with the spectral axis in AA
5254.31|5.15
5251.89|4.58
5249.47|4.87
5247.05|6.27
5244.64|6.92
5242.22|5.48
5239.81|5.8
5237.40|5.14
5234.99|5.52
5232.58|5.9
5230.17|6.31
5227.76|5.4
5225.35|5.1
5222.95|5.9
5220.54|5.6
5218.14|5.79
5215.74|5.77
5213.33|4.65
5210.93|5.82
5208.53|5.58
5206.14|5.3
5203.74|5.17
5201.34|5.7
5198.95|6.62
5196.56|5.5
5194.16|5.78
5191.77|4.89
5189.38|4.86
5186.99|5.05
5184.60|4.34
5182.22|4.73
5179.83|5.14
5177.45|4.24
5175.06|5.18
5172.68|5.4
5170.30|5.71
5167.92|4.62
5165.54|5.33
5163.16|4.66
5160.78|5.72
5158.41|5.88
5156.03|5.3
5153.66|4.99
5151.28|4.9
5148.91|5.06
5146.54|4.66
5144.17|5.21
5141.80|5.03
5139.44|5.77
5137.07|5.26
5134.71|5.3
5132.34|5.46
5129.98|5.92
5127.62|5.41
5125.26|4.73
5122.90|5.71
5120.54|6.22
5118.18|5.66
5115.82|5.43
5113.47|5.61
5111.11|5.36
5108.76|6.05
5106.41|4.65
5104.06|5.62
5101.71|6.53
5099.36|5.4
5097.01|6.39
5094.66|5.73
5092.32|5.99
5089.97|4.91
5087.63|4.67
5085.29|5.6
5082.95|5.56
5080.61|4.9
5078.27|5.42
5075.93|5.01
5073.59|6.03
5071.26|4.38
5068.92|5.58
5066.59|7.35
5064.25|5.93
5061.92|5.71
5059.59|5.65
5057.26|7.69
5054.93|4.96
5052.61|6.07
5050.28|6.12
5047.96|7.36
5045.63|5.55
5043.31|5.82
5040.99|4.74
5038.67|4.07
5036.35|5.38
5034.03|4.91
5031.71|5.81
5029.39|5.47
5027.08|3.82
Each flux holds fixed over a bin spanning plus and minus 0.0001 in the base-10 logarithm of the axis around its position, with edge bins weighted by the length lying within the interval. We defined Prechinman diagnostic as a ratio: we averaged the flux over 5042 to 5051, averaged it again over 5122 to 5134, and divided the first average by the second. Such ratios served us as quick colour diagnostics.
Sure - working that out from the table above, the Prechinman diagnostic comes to 1.14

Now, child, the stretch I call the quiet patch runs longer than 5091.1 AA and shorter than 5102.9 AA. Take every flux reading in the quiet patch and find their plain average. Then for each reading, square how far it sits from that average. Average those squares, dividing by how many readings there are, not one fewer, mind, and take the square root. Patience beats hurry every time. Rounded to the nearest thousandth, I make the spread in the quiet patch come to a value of 0.416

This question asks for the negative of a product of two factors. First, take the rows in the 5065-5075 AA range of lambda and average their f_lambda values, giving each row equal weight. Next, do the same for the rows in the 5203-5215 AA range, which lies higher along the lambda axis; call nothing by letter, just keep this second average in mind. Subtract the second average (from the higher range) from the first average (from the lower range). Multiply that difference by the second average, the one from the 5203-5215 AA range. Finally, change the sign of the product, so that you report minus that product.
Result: -3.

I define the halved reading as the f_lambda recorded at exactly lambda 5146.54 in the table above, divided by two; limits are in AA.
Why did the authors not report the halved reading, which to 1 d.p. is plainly 2.3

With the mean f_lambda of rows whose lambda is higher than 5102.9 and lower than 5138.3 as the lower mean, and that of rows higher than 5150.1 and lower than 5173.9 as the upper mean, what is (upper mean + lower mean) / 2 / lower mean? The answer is 0.98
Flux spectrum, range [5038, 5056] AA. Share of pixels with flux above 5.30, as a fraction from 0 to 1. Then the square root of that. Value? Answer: 0.79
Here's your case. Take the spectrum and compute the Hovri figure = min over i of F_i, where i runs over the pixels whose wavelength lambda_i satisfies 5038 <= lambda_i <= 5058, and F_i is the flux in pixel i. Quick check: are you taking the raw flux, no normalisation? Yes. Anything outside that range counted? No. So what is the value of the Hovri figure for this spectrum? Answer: 4.07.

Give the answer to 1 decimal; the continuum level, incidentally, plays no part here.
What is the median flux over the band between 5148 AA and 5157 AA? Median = 5.0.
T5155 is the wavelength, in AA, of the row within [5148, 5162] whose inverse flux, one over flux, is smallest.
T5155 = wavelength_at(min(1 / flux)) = 5158.41 AA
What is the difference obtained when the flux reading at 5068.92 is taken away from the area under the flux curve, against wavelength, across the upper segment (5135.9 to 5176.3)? 205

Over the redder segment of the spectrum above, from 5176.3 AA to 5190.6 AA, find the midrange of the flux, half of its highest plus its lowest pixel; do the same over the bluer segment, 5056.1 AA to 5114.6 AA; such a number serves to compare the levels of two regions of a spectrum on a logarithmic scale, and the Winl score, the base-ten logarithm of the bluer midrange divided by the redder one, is 0.11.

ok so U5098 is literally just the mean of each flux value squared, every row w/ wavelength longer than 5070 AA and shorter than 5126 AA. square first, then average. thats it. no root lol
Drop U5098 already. 30.4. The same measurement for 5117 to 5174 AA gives 28.6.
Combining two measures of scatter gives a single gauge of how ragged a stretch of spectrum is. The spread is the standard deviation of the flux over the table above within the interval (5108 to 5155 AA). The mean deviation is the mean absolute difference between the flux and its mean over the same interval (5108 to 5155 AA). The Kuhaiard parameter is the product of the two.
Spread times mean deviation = 0.14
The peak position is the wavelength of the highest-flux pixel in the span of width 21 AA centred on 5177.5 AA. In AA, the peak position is 5170.30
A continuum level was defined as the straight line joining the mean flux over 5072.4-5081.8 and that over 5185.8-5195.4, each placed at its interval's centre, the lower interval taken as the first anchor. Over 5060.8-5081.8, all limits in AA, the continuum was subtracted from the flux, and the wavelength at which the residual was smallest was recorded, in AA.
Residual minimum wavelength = 5071.26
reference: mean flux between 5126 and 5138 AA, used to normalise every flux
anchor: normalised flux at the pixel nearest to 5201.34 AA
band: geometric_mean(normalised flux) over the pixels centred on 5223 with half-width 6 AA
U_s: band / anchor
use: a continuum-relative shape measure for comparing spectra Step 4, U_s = 0.97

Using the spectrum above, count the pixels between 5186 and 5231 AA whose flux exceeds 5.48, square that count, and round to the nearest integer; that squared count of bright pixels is 121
